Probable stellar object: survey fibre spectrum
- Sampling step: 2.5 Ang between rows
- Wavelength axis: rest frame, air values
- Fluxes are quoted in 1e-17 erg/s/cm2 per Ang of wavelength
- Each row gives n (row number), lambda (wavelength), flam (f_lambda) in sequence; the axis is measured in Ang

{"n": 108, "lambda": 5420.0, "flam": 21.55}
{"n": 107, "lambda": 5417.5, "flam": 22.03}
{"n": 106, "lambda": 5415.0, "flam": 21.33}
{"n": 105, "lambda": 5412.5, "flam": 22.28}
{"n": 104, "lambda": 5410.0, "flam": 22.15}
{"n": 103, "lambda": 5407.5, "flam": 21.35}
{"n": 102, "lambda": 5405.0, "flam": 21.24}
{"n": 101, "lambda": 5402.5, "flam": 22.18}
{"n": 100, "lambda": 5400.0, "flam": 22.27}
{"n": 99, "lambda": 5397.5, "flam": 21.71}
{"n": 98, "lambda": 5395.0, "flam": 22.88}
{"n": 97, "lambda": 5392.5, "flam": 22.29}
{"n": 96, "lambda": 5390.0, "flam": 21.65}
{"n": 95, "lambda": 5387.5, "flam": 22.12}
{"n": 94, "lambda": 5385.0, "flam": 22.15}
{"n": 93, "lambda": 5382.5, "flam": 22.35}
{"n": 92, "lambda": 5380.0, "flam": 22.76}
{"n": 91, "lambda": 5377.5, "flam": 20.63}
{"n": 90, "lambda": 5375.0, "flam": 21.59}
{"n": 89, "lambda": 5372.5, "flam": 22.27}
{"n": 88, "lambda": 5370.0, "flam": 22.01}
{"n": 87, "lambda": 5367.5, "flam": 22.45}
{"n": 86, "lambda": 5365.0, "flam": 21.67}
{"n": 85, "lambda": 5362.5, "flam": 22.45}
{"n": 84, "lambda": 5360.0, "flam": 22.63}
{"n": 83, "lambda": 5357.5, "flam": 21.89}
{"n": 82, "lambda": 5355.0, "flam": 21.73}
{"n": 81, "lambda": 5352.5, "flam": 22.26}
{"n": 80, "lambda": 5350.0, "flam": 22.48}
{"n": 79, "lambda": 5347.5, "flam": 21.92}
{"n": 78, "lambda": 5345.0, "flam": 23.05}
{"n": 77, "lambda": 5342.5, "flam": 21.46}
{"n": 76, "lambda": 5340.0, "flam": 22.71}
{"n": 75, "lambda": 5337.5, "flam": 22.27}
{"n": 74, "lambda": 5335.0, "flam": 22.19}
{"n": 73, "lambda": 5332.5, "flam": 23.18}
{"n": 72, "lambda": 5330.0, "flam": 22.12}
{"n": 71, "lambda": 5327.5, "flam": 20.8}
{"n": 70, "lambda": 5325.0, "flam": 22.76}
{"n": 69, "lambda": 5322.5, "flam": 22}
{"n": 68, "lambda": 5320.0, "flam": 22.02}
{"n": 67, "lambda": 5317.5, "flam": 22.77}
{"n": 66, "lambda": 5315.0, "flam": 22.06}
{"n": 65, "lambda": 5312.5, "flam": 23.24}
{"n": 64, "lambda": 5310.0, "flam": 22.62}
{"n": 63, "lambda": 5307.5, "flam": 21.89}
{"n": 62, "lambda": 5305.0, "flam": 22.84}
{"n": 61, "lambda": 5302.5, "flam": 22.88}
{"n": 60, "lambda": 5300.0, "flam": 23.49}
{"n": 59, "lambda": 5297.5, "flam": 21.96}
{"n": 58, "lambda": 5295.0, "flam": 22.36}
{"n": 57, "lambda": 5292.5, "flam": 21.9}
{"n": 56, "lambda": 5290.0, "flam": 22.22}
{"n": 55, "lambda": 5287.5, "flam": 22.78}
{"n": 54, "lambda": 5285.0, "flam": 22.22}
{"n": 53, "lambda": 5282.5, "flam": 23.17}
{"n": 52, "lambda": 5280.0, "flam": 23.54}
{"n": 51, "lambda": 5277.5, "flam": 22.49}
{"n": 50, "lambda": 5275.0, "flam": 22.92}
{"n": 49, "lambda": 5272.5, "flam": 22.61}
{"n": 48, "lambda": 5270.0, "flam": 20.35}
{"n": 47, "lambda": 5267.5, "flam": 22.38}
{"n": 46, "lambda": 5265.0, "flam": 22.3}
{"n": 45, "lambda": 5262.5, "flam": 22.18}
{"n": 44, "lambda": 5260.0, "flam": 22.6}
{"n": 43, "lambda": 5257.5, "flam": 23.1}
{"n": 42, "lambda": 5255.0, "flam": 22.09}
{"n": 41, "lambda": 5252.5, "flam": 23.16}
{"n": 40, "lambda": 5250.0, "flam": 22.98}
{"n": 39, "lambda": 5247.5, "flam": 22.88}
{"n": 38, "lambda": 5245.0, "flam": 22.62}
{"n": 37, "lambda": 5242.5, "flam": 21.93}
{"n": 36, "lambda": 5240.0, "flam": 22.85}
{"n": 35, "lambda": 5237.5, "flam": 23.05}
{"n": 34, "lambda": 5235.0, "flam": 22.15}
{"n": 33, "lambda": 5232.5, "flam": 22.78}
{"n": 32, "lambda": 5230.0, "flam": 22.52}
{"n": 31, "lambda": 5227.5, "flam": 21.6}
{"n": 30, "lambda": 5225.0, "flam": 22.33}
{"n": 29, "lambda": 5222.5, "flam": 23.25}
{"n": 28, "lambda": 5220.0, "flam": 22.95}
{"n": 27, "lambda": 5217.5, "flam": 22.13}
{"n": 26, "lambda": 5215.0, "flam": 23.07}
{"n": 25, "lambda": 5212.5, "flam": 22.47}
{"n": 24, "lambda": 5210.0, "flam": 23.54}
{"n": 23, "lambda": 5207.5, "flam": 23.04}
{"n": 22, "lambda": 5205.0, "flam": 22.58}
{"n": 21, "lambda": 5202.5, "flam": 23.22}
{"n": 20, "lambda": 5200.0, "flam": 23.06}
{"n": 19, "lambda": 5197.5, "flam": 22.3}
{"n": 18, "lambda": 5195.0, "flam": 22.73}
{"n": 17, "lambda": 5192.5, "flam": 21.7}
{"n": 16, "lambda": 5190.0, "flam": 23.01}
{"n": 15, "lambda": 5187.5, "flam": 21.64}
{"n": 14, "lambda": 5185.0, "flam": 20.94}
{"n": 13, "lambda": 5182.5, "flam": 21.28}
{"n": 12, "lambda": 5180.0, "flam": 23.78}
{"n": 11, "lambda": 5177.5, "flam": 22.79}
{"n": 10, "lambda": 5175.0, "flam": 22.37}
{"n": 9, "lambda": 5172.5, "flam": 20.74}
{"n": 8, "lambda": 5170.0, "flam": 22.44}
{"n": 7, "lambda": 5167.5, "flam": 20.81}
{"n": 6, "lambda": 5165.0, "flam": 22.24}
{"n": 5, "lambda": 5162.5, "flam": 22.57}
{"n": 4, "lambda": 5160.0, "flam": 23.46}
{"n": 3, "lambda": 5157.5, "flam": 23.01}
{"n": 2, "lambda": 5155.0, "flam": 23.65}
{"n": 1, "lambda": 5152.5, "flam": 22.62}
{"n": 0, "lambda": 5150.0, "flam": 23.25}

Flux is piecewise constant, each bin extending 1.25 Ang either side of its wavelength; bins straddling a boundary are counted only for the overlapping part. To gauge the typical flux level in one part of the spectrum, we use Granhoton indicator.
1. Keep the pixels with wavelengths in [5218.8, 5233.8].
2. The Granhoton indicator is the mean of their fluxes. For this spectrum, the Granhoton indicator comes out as 22.6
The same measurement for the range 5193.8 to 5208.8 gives 22.8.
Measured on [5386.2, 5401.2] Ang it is 22.2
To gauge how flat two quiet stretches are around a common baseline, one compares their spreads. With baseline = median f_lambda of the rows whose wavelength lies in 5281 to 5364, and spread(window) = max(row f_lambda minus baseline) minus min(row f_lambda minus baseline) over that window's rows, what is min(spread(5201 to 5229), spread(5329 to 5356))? 1.72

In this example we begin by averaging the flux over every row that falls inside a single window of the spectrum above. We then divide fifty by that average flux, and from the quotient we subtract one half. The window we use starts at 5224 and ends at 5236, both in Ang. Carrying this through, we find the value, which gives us 1.74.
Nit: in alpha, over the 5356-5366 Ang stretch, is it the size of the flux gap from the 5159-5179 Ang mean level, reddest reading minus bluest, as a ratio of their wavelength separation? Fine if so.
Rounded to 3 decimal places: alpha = 0.029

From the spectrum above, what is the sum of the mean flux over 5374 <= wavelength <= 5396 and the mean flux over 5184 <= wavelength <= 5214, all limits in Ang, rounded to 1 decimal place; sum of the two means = 44.6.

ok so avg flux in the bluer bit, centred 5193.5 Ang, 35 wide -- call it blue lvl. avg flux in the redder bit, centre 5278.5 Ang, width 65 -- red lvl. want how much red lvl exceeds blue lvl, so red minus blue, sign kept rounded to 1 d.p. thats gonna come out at 0.0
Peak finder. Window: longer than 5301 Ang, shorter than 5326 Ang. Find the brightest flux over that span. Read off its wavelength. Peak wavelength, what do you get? 5312.5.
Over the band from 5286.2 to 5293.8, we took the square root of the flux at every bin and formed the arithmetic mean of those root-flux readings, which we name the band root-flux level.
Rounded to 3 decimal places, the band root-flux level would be 4.722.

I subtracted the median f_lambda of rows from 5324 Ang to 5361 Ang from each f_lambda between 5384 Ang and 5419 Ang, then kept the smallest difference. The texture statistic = -1.0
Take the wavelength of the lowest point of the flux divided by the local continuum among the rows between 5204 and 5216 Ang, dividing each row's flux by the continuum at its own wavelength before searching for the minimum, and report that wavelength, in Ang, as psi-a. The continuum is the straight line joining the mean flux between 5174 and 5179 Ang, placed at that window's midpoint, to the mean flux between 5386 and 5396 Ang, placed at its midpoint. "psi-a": 5212.5 Ang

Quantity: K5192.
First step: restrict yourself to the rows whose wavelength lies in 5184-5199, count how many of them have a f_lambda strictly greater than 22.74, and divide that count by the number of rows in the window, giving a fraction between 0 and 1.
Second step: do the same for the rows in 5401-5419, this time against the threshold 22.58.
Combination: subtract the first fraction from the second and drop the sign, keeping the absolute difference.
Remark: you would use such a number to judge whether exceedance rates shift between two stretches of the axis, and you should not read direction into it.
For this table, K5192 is 0.17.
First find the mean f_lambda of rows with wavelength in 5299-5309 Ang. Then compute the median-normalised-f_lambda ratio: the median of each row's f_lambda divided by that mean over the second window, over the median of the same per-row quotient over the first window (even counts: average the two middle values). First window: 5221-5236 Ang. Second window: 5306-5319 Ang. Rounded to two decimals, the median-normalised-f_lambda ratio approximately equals 1.01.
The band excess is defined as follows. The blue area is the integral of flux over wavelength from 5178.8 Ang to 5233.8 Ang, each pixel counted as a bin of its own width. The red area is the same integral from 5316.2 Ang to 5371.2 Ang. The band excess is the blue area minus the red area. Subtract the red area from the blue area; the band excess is 18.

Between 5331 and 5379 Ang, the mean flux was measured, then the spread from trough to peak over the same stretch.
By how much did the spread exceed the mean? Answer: -19.6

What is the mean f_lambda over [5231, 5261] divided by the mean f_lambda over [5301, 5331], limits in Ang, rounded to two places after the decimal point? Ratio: 1.02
